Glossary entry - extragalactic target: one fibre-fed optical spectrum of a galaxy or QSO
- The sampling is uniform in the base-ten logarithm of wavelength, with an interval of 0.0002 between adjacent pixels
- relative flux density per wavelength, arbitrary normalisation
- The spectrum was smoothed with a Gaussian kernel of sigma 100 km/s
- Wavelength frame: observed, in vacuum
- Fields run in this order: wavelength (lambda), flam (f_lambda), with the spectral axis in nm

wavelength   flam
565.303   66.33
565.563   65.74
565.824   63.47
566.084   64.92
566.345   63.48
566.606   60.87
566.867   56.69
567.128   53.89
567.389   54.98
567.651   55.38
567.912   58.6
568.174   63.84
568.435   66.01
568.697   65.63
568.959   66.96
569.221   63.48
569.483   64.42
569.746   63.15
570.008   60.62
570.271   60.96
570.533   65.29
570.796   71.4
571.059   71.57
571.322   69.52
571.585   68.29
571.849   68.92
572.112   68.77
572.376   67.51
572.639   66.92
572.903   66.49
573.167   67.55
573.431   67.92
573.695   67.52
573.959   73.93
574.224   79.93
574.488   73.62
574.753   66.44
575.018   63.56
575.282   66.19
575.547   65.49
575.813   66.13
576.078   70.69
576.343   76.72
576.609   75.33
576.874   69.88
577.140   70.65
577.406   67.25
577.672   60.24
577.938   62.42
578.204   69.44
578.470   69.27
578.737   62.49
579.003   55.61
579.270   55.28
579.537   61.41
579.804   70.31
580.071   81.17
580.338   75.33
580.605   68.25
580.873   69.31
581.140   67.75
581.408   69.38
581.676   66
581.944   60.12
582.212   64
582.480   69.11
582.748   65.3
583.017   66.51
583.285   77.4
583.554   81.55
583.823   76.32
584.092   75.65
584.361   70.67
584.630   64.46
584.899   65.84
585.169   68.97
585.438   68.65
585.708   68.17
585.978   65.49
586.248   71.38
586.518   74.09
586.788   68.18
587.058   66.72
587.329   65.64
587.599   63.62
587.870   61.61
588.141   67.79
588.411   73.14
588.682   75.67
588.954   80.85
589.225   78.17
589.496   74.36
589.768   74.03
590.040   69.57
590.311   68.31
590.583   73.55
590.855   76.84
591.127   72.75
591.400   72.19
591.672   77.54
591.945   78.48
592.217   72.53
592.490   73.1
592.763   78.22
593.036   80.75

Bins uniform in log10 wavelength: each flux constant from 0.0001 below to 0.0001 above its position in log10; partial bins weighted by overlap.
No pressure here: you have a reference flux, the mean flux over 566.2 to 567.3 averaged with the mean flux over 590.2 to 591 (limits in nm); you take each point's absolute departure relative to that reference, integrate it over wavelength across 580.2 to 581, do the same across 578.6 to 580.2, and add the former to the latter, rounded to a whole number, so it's 17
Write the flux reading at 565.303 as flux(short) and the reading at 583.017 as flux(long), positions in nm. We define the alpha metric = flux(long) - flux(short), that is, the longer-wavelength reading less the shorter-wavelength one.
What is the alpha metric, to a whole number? 0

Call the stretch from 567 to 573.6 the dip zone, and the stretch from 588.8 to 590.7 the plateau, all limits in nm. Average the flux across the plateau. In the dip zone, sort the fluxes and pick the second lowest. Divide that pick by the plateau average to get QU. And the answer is 0.74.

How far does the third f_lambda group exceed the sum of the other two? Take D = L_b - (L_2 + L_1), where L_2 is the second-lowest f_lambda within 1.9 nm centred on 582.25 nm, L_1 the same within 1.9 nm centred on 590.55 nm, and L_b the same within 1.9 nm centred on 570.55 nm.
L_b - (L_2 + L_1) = -73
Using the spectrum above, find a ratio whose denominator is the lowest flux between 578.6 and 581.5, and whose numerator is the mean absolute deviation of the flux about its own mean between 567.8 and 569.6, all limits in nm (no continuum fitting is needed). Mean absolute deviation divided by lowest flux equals 0.03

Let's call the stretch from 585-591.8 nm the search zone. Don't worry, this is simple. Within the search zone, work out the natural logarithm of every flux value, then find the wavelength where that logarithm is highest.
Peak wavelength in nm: 588.954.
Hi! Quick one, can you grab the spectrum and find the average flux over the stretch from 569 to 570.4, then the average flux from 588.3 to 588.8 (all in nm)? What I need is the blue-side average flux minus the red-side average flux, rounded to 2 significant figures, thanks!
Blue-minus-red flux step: -12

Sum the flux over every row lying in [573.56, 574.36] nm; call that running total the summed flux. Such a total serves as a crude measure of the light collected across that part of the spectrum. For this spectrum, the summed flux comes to 221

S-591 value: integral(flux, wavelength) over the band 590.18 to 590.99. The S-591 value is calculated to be 59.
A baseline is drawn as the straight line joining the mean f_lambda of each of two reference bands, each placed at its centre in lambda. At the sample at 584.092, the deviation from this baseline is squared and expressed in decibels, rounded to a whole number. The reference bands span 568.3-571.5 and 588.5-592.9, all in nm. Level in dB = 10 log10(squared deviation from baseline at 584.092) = 11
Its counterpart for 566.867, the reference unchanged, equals 18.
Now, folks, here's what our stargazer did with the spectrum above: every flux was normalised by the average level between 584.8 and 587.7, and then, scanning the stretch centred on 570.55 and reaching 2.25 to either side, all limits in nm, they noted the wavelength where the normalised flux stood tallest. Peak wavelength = 571.059 nm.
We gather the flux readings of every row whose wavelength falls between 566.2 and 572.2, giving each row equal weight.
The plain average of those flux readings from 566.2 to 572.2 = 64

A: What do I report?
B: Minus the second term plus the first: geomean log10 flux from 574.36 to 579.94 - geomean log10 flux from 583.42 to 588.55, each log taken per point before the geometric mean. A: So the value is -0.018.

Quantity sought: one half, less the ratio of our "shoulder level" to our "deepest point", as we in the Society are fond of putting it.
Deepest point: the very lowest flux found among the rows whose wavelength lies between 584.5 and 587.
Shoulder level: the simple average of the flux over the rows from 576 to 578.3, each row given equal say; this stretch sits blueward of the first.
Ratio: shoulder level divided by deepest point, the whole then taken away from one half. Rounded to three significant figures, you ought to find -0.573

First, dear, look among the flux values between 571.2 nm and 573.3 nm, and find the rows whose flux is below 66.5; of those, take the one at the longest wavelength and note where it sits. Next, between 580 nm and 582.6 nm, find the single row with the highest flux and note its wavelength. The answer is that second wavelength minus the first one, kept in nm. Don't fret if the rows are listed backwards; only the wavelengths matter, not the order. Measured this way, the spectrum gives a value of 7.17 nm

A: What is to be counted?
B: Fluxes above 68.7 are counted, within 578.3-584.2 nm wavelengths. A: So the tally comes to 11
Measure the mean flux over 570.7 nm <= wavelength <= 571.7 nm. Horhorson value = 70.2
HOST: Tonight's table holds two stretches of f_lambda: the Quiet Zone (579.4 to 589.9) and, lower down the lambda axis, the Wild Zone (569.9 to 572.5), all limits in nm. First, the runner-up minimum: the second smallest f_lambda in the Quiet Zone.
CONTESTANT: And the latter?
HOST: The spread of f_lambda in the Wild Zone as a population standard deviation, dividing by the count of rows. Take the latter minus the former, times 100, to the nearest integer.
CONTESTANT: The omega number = -5774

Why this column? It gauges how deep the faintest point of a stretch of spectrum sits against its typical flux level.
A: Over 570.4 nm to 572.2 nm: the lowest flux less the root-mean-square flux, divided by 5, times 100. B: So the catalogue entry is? -77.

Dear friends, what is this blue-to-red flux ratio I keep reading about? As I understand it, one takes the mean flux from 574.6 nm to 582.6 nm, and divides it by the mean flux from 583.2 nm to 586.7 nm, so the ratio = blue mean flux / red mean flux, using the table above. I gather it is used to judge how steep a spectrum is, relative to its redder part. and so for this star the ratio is 0.94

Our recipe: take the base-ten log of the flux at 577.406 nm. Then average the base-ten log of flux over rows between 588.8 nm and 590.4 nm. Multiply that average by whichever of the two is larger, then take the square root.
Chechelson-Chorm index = 1.87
